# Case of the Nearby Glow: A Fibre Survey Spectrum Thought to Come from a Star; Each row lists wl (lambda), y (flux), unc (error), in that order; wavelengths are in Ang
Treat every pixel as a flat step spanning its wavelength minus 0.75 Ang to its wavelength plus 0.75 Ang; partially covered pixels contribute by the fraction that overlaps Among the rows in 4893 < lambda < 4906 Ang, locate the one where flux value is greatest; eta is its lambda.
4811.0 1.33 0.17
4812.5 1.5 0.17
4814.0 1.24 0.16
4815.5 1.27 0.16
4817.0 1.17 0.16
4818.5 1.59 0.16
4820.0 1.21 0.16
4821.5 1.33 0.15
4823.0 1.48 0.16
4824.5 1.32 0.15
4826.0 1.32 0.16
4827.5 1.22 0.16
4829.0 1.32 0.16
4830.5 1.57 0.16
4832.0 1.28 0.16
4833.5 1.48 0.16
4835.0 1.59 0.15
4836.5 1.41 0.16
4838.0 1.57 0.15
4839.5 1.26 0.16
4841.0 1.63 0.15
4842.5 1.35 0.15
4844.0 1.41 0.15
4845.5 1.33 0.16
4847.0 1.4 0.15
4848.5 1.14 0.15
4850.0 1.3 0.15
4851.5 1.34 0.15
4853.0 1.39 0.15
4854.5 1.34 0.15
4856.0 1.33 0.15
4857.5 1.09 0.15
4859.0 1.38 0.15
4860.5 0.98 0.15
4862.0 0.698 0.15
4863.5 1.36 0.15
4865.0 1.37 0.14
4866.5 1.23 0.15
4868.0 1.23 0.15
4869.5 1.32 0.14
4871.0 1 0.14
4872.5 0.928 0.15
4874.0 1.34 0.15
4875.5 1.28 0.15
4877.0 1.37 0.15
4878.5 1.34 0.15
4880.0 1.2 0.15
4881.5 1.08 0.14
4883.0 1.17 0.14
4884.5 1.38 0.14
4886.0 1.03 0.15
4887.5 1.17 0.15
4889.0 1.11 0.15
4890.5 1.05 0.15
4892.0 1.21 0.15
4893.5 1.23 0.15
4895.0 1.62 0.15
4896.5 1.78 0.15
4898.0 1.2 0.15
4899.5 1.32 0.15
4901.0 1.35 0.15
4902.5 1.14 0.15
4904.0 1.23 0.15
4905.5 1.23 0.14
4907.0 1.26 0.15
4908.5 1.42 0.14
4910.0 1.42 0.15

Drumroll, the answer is 4896.5 Ang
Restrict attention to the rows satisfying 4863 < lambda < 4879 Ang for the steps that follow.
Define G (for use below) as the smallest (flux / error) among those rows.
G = 6.2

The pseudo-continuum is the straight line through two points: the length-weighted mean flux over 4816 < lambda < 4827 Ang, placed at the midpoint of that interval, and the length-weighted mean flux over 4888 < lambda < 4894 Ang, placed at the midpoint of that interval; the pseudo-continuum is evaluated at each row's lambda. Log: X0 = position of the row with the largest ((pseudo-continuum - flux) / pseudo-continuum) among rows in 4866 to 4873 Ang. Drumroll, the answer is 4872.5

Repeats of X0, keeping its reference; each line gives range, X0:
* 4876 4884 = 4881.5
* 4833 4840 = 4839.5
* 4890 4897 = 4890.5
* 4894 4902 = 4898.0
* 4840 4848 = 4845.5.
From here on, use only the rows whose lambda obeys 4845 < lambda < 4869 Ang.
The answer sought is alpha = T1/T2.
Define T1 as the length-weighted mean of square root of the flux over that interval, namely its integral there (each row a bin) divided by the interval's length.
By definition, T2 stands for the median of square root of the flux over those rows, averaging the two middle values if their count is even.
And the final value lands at 0.96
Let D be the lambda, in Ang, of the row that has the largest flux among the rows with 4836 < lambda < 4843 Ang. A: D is 4841.0 Ang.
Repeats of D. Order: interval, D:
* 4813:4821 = 4818.5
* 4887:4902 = 4896.5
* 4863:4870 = 4865.0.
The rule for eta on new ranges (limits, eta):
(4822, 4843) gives 4841.0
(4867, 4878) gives 4877.0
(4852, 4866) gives 4853.0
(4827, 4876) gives 4841.0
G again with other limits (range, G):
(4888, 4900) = 7.0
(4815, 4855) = 7.3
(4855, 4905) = 4.7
